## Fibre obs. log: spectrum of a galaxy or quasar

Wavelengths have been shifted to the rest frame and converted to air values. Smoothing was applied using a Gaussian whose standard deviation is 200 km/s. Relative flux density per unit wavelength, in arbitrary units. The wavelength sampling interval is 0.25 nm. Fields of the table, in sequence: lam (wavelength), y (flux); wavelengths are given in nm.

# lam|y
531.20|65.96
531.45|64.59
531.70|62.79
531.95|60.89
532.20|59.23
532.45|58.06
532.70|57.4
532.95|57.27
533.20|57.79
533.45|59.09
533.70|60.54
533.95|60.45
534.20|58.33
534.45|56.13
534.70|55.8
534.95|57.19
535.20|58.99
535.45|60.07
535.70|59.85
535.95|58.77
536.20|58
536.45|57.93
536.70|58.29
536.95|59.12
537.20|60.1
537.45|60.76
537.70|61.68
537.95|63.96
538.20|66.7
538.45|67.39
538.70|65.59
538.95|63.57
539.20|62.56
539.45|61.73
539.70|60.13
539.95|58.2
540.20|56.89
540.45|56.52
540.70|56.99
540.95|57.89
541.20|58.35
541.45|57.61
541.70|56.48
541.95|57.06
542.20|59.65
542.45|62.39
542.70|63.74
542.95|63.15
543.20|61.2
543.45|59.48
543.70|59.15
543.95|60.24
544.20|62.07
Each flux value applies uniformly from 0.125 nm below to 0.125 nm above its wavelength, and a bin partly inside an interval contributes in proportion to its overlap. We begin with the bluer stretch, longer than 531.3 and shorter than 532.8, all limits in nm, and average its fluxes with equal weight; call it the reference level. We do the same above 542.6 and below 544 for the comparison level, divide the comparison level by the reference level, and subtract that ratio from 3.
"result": 1.99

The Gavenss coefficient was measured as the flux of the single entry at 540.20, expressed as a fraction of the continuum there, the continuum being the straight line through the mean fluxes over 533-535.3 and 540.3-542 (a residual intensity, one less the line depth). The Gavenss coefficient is 0.99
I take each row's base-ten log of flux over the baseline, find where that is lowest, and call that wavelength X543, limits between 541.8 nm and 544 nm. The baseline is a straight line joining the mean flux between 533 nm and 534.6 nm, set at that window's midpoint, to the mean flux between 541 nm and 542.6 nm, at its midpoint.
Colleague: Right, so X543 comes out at 541.95 nm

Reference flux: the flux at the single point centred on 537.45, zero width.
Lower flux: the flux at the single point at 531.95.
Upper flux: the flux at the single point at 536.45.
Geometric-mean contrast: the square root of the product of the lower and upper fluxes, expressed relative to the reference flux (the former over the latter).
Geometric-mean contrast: 0.98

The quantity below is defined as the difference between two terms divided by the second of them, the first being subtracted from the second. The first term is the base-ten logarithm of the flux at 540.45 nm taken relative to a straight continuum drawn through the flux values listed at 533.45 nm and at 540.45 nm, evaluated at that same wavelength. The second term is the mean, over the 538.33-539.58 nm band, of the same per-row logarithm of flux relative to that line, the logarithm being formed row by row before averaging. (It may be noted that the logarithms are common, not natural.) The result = 1.0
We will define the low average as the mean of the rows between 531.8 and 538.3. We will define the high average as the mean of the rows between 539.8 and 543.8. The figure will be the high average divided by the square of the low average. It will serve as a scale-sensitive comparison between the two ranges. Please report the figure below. 0.0168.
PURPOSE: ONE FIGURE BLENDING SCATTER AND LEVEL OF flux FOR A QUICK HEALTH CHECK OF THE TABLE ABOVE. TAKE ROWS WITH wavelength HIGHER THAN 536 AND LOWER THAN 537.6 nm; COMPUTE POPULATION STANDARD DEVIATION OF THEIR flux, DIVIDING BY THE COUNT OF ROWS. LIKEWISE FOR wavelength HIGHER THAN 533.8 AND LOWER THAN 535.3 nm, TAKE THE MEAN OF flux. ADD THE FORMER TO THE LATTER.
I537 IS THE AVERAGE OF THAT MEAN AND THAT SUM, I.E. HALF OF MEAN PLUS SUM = 58.4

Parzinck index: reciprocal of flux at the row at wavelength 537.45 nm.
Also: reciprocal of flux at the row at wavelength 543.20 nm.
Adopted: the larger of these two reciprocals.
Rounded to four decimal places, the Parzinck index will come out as 0.0165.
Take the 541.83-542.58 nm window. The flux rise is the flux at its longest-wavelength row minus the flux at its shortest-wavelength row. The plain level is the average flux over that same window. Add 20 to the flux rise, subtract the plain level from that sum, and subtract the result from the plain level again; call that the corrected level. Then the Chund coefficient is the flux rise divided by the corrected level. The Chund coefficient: 0.06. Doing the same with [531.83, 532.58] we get -0.03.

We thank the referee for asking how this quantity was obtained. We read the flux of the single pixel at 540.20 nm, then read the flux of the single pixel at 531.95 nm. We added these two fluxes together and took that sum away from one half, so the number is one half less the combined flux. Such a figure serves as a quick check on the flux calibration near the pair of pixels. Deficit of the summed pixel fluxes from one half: -117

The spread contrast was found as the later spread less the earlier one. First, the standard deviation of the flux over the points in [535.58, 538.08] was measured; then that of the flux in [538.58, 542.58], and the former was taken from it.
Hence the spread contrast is 1.0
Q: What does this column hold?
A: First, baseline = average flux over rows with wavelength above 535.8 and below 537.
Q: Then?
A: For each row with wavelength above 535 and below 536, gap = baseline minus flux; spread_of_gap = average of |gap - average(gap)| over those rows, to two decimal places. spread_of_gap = 0.54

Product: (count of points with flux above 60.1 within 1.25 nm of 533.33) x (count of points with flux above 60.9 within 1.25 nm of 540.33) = 4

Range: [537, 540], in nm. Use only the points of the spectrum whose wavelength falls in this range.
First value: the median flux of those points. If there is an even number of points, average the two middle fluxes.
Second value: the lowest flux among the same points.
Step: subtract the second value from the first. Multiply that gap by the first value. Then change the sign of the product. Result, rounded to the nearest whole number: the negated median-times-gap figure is -245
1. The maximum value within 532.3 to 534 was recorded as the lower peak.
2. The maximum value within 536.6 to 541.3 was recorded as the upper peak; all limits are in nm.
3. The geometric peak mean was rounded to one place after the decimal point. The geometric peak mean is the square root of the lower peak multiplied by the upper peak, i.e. 63.9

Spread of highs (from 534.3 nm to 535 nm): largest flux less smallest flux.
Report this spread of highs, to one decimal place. 1.4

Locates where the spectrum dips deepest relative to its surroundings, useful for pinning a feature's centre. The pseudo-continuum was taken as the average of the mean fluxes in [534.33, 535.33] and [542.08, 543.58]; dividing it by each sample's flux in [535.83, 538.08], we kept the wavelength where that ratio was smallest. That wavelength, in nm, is 537.95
